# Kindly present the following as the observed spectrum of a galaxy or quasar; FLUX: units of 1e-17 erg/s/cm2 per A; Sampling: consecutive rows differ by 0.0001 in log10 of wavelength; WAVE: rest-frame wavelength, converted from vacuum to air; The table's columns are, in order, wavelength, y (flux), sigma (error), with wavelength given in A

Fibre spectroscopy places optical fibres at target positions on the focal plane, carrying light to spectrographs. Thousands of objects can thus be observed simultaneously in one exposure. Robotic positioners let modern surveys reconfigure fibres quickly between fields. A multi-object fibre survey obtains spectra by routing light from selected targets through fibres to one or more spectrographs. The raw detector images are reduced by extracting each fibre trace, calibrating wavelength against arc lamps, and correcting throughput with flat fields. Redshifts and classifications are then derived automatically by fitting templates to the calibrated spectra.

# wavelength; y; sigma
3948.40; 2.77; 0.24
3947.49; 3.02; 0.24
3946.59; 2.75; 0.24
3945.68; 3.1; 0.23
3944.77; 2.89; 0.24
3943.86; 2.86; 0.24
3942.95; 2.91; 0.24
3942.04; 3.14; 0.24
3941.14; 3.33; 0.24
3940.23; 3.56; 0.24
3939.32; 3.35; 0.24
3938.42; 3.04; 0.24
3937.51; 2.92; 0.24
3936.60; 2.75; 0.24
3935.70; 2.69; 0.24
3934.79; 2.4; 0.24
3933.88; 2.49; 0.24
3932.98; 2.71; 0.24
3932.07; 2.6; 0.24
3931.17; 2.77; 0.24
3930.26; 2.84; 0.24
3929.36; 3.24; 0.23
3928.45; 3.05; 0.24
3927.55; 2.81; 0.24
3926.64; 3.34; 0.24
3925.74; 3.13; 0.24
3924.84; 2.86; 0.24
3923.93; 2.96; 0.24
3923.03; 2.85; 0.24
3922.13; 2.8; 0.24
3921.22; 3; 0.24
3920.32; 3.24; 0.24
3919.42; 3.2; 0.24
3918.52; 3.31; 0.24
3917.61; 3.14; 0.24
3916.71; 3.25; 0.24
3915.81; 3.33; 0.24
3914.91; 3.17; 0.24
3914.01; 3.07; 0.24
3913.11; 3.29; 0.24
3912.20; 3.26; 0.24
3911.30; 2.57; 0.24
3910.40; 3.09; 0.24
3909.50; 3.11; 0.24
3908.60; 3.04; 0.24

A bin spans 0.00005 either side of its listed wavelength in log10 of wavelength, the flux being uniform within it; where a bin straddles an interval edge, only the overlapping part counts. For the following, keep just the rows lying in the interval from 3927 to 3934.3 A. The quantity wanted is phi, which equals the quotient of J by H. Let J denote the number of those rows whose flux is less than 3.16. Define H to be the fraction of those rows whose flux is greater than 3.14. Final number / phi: 56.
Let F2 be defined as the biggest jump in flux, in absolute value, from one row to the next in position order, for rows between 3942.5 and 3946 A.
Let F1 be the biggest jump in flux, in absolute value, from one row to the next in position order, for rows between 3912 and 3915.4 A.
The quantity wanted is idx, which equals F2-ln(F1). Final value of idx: 1.72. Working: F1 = 0.22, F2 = 0.21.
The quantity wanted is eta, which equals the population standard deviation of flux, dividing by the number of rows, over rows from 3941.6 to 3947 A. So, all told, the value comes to 0.14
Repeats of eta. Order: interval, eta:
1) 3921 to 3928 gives 0.17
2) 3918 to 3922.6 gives 0.19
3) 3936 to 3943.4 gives 0.25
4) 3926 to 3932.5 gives 0.25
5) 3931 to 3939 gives 0.19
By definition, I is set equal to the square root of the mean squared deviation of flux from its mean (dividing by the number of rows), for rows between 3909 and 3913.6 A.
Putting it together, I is 0.259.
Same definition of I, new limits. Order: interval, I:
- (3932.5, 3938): 0.171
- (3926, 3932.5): 0.249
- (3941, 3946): 0.168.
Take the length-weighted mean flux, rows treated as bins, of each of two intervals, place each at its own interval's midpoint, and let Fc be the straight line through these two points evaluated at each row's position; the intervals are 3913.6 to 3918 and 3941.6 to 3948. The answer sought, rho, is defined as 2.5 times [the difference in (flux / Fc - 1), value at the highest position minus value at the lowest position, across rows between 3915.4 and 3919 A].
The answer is 0.00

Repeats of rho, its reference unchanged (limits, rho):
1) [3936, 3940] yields 0.52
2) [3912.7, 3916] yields 0.05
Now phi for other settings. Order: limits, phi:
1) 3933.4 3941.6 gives 18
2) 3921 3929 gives 72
